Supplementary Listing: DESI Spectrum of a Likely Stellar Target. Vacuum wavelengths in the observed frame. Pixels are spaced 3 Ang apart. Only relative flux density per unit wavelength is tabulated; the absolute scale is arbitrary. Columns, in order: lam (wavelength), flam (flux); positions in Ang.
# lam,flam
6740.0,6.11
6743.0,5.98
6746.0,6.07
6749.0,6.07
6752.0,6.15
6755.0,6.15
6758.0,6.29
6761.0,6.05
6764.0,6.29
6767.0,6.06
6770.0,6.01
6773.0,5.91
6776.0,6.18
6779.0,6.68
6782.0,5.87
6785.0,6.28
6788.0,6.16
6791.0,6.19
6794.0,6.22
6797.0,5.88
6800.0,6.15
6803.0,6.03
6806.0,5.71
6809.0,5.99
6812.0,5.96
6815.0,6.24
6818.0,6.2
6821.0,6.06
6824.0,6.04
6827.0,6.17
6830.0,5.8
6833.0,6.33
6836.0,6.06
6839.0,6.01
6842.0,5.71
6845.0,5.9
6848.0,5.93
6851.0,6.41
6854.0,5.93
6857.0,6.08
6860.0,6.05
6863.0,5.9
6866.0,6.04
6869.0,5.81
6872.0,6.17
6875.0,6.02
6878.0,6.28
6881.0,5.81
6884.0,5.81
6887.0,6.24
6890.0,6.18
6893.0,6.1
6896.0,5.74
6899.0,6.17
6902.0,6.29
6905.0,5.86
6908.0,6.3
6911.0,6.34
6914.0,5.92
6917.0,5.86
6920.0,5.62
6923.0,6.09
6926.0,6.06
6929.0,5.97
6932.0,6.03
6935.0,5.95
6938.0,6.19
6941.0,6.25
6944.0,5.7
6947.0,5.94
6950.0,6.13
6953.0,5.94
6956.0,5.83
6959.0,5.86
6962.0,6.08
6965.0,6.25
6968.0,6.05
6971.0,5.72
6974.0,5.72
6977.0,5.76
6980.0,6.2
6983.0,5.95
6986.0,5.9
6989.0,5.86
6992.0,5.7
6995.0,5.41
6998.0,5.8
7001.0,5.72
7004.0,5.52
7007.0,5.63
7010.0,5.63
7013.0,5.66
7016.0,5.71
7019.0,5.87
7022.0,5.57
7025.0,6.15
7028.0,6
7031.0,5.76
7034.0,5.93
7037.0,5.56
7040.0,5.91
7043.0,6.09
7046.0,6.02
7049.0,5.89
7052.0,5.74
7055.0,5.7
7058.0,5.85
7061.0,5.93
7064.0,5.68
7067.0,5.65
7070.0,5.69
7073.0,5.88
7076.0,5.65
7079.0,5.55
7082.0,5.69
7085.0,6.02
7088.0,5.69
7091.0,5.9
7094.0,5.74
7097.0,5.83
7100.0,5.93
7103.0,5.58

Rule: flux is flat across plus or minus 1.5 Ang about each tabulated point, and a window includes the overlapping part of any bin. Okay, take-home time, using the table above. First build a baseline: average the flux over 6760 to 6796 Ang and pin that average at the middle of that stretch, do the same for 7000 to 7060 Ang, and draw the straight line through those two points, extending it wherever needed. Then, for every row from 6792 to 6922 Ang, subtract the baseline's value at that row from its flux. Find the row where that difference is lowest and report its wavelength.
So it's 6806.0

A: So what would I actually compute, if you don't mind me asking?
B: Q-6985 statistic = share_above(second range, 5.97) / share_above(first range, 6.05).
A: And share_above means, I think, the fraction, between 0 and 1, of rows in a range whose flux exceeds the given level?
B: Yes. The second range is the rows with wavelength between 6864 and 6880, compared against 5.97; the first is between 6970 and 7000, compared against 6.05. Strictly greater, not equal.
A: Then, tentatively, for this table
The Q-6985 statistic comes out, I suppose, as 8.0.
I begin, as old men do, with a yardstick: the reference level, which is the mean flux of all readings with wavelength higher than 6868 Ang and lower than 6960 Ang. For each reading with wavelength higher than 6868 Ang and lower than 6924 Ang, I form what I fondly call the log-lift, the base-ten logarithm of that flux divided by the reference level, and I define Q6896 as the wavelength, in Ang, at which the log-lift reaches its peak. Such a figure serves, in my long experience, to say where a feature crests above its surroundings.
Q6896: 6911.0 Ang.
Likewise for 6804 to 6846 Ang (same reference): 6833.0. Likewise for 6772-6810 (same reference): 6779.0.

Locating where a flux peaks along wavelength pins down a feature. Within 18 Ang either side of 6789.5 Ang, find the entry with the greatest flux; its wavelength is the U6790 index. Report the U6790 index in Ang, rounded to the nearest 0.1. 6779.0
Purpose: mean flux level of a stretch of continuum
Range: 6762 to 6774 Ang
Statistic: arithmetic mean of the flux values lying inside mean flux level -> 6.07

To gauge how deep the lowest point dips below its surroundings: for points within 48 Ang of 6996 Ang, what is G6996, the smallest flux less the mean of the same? -0.43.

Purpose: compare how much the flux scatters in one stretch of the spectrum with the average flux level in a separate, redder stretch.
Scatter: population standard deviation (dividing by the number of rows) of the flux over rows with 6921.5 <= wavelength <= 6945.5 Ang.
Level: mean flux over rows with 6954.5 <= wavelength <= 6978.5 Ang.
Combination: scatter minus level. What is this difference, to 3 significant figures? -5.75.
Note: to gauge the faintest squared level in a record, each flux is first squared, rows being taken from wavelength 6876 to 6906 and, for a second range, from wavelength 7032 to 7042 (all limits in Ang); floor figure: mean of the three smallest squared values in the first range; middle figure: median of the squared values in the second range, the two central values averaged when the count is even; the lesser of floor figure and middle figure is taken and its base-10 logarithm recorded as 1.52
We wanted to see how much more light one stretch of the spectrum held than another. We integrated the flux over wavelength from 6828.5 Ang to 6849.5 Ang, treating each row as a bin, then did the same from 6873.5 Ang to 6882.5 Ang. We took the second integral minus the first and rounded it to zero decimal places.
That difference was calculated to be -71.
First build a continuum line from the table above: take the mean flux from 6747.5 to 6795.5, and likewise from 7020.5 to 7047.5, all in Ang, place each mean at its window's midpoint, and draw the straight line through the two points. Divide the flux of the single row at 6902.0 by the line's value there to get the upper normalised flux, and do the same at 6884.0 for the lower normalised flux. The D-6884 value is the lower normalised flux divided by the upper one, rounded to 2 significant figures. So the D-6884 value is 0.92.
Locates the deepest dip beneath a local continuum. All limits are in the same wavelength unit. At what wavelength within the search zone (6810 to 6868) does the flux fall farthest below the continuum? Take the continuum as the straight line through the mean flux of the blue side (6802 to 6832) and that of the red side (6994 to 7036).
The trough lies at 6842.0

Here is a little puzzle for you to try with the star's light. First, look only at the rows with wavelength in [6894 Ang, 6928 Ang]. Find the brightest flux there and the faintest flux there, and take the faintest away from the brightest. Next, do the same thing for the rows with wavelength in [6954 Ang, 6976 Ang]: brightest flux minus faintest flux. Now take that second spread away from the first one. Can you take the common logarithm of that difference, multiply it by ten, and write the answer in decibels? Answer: -7.2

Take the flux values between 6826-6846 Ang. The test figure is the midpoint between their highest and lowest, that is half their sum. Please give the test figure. 6.02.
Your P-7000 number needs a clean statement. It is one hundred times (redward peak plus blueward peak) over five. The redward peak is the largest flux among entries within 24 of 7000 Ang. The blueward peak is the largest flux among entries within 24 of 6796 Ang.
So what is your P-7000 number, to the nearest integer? 258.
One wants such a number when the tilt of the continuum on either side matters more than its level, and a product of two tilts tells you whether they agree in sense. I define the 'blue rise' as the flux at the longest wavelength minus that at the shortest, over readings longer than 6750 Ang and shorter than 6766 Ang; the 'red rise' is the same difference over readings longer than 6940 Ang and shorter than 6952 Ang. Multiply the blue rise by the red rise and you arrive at -0.02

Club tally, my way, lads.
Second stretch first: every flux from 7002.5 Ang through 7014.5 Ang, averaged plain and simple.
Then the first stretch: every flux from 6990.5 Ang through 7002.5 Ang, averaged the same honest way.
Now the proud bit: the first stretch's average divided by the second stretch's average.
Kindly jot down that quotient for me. 1.01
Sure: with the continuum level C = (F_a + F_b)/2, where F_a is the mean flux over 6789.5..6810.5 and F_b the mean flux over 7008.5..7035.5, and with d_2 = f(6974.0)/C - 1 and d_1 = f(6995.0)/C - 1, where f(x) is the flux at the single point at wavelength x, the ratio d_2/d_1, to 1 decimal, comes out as 0.4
